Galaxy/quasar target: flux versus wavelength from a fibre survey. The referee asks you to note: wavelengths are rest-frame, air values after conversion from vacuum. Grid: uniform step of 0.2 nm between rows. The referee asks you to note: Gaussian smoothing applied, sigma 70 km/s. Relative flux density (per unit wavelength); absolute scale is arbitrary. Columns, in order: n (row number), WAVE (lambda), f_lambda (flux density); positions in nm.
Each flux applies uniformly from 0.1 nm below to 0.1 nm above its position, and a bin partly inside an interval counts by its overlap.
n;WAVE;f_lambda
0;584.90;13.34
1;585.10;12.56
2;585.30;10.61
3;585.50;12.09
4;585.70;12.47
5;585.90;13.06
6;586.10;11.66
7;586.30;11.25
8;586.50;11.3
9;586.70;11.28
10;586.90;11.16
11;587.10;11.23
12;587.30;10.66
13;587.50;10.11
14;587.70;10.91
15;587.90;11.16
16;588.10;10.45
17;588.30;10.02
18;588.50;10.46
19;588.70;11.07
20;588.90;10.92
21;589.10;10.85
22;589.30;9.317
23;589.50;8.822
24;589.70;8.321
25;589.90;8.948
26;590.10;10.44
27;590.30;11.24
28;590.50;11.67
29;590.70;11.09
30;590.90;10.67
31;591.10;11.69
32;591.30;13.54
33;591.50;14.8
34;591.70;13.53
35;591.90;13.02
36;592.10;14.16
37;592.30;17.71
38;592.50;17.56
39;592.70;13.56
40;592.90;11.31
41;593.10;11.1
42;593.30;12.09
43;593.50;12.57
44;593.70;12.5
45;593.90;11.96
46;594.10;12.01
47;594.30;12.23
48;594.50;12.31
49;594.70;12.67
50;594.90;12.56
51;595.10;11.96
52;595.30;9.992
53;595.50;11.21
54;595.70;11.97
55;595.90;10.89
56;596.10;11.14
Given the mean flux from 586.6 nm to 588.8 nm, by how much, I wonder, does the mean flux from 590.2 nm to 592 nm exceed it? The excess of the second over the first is 1.6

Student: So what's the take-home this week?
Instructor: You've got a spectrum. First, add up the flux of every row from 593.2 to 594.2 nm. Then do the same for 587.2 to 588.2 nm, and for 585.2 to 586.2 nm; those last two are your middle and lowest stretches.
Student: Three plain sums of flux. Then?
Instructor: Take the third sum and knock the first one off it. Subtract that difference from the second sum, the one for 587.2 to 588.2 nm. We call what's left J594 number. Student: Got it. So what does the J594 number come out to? 55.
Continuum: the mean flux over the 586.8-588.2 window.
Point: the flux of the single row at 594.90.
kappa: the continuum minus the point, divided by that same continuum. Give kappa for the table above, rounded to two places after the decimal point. -0.16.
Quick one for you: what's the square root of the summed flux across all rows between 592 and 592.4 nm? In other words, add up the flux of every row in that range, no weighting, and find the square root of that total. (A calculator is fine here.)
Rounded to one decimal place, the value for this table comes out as 5.6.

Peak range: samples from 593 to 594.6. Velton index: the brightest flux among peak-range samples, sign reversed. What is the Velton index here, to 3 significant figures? -12.6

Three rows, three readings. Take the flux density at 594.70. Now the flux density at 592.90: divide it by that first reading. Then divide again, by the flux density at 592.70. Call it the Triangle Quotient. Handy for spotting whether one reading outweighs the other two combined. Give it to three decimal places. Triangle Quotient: 0.066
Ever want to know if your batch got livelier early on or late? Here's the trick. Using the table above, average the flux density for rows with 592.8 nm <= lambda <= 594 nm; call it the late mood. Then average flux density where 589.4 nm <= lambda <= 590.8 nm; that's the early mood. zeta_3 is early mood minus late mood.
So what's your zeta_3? -1.8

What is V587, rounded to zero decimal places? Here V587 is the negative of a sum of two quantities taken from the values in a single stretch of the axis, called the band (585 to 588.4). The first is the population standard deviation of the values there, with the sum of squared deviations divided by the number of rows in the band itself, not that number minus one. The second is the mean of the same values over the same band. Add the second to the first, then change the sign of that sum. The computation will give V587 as -12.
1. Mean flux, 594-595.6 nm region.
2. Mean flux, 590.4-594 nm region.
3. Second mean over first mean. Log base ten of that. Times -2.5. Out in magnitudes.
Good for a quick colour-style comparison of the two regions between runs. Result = -0.10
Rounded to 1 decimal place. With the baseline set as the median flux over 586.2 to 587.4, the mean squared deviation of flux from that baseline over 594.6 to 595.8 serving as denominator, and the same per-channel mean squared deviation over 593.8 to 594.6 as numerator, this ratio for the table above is 0.8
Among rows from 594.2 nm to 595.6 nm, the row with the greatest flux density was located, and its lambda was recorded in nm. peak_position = 594.70 nm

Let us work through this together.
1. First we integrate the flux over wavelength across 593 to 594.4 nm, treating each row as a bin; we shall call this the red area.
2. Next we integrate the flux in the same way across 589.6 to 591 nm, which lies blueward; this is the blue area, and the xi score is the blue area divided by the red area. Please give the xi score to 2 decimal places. 0.86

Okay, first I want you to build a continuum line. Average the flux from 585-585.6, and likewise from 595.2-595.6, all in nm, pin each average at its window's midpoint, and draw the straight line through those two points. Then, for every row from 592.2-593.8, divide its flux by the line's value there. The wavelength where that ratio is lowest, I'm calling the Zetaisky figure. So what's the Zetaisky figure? 593.10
